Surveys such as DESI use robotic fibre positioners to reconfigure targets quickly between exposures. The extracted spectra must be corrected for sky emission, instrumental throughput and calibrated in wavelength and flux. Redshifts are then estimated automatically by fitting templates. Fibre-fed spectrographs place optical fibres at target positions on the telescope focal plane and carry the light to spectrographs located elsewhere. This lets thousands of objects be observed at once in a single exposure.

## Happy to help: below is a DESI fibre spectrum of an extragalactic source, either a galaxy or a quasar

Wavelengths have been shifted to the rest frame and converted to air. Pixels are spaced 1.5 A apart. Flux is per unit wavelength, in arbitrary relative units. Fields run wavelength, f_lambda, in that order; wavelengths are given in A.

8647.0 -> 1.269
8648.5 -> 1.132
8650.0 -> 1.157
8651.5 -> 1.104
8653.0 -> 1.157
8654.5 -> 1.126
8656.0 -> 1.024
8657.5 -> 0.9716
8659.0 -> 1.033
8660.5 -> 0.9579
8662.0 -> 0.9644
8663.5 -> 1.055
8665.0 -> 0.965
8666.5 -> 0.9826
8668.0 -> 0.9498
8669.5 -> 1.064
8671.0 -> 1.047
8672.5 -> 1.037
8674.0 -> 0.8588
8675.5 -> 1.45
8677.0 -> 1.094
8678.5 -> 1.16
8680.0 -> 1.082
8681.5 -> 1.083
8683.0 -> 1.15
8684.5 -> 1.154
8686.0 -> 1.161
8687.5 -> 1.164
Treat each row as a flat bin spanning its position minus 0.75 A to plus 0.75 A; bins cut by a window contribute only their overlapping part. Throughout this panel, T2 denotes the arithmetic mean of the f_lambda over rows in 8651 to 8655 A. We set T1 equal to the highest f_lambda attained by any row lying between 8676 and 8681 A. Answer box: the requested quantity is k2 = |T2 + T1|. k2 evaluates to 2.29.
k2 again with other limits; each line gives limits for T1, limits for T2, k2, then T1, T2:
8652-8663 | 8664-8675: 2.14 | 1.157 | 0.99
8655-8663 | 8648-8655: 2.17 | 1.033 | 1.14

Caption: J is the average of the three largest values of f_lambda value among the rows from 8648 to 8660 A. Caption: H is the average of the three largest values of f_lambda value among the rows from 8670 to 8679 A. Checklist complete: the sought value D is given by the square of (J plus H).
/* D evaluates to 5.68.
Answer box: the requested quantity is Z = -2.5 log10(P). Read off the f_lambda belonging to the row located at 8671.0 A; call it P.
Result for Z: -0.05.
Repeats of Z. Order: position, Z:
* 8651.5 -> -0.11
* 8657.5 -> 0.03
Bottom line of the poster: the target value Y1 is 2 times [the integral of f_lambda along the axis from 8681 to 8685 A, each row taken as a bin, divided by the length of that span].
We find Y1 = 2.26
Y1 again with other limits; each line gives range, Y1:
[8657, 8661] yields 1.98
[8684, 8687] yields 2.32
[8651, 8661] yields 2.11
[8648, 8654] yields 2.27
